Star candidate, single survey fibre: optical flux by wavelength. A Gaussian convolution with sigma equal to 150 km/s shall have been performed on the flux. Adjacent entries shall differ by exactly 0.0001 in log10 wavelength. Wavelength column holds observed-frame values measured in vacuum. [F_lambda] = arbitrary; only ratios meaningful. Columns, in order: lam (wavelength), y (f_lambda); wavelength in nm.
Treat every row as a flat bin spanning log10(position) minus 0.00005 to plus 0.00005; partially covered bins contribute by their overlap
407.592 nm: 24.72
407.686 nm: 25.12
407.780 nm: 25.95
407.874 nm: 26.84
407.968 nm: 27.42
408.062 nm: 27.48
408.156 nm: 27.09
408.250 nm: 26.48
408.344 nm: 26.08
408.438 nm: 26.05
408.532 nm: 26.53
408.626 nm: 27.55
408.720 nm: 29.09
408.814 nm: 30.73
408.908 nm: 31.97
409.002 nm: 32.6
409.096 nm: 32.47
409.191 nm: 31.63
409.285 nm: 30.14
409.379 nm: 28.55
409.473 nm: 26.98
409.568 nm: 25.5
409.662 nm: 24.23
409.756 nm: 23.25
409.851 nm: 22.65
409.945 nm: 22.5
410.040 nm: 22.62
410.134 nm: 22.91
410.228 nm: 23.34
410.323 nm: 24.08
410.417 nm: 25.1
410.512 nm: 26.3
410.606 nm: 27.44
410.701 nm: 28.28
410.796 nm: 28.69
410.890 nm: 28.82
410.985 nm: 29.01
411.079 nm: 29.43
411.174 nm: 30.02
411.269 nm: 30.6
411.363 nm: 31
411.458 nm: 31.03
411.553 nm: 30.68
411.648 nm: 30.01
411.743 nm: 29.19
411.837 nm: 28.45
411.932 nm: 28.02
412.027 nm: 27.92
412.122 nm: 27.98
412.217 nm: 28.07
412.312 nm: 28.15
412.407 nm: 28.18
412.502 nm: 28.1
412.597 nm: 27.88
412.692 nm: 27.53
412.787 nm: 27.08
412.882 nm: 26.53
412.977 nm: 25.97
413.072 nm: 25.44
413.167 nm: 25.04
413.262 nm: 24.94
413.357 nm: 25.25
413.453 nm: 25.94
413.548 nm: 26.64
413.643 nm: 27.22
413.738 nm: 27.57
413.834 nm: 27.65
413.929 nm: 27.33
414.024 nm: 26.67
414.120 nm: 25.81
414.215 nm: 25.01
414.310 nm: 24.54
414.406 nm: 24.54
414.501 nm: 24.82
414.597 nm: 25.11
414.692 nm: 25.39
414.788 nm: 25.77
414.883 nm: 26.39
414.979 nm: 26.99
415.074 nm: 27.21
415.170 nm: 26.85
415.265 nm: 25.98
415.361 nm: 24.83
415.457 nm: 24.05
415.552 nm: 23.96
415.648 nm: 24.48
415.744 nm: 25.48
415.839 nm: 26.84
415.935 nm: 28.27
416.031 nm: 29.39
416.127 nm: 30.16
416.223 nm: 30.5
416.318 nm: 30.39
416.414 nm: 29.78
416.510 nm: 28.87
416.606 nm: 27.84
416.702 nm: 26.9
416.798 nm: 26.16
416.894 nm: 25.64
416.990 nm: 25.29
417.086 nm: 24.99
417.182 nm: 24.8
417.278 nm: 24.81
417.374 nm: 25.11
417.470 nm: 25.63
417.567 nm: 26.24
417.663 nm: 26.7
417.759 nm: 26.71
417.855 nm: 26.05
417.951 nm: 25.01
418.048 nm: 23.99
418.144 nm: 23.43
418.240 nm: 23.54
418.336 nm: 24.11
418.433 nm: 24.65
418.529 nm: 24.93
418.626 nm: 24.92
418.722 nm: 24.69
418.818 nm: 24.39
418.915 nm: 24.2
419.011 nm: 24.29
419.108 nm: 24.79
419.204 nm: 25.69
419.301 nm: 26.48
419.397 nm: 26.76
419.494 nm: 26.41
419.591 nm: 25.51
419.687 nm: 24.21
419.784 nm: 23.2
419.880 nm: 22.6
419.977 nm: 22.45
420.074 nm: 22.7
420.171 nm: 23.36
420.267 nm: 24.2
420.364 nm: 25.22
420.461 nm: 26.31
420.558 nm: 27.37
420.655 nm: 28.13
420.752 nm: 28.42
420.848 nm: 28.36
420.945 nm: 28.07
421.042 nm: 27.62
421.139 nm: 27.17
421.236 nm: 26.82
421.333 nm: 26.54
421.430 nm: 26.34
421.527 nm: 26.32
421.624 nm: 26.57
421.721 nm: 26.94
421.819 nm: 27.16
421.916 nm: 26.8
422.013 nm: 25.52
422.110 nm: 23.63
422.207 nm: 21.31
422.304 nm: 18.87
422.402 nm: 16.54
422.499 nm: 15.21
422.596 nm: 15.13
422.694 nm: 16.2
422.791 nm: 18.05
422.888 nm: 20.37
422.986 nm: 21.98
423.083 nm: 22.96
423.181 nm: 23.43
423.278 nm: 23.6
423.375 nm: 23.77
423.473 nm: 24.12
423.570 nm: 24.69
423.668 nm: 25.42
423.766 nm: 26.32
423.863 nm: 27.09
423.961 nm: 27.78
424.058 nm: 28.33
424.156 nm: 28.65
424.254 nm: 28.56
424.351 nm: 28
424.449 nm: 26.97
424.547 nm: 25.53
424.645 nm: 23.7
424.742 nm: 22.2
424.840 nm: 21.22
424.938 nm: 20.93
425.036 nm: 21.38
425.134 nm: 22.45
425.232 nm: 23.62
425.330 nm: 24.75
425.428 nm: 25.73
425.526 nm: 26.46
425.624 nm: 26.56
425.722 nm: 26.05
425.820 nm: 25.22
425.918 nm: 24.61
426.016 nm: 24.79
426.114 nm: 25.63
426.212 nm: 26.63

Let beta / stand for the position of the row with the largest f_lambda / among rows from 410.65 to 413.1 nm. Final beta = 411.458 nm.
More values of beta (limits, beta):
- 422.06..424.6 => 424.156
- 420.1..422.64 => 420.752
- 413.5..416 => 415.935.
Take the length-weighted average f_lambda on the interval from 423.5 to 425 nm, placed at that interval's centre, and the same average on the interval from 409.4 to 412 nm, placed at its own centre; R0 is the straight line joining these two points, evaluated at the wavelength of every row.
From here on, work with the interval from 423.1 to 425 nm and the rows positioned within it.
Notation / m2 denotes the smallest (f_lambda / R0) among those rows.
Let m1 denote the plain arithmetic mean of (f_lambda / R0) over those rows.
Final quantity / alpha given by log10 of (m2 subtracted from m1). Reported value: -0.78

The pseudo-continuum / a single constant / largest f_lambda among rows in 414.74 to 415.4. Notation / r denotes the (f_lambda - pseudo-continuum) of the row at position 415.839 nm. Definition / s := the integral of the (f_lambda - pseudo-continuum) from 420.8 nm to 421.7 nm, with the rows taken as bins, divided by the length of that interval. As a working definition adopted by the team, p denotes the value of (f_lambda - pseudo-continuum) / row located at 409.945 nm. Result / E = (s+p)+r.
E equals -5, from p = -4.7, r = -0.4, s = -0.1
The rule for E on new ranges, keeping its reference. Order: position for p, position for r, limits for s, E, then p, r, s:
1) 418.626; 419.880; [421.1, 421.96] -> -7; -2.3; -4.6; -0.5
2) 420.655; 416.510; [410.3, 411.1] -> 3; 0.9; 1.7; 0.3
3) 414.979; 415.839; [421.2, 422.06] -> -1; -0.2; -0.4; -0.7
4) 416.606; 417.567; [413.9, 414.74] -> -2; 0.6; -1.0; -1.8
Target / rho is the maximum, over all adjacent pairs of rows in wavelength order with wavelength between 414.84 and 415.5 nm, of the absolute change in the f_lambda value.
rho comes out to 1.15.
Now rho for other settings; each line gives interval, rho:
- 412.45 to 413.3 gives 0.56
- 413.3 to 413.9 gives 0.70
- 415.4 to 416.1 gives 1.43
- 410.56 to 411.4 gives 0.84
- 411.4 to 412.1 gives 0.82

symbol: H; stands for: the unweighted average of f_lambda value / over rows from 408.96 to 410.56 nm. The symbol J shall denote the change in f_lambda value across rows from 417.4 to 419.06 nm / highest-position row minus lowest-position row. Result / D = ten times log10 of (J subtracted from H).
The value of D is 14.39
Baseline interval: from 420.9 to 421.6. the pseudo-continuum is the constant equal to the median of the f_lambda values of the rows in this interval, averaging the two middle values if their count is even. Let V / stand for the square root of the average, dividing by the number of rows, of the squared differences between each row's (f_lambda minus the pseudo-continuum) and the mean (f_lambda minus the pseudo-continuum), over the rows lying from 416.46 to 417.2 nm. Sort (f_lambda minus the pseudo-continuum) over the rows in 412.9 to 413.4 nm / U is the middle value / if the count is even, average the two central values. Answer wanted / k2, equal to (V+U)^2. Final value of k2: 0.0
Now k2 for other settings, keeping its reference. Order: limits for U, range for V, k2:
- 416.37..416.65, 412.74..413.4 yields 7.8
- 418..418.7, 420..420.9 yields 0.4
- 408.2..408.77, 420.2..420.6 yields 0.8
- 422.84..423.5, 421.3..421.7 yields 10.7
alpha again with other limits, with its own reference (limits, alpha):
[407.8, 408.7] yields -1.55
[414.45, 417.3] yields -1.00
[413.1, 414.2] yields -1.26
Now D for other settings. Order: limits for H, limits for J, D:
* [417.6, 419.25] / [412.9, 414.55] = 14.15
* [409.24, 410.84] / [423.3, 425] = 14.52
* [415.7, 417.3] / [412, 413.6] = 14.58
